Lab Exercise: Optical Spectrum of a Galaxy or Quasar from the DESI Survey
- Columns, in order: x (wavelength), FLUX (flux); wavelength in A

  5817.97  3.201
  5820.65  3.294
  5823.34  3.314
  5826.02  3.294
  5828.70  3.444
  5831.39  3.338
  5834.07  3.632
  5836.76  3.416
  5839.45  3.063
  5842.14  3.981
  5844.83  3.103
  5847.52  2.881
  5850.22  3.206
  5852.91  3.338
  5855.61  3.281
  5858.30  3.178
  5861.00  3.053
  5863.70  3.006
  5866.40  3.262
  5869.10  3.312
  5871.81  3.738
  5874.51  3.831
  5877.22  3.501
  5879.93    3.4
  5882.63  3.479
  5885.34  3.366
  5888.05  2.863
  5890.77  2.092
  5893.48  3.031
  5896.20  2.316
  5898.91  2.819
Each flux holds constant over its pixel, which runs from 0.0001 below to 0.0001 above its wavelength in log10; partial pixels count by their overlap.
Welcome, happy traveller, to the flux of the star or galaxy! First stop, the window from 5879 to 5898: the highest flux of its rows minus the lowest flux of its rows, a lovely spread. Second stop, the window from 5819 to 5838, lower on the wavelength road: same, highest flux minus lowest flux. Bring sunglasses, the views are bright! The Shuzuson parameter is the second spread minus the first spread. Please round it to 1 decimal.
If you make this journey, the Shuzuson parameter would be -1.0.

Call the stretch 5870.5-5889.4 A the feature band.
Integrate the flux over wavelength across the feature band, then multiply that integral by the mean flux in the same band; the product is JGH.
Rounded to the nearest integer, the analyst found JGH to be 226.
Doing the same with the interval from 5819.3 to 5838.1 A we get 216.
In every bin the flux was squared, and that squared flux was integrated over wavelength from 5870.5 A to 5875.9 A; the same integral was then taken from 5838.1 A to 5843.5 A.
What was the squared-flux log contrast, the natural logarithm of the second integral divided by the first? -0.13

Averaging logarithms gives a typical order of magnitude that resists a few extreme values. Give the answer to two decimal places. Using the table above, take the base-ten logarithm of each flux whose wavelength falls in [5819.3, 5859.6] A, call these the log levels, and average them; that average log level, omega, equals 0.52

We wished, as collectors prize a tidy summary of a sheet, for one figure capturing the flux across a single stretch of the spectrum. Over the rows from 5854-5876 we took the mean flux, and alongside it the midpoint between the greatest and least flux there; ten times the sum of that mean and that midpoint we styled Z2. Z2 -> 68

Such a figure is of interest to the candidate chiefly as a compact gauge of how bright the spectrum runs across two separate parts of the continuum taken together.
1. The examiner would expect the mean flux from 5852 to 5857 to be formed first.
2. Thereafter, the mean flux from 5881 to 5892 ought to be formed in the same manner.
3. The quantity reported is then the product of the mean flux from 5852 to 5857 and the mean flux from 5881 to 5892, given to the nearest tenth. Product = 9.8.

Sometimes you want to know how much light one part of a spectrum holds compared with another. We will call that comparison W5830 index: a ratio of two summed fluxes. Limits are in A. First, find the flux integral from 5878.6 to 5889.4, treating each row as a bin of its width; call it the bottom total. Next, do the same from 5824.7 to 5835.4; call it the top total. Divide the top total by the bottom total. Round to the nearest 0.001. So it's 1.036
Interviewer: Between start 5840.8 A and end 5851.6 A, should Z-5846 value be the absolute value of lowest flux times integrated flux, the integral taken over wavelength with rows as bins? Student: 102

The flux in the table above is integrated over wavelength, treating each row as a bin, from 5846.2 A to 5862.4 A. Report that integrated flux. 51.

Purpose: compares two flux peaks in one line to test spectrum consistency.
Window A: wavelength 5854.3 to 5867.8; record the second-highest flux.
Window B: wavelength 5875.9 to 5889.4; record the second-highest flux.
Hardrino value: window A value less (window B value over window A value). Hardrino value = 2.20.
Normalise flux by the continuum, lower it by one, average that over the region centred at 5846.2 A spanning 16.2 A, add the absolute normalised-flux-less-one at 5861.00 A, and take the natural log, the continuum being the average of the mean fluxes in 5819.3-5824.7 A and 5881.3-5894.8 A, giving -2.7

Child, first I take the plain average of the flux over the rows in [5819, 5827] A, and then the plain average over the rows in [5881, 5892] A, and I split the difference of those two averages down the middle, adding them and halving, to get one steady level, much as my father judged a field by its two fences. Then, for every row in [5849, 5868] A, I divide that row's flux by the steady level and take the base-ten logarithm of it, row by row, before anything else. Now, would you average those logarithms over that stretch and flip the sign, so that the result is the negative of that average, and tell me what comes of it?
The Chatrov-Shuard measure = -0.01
